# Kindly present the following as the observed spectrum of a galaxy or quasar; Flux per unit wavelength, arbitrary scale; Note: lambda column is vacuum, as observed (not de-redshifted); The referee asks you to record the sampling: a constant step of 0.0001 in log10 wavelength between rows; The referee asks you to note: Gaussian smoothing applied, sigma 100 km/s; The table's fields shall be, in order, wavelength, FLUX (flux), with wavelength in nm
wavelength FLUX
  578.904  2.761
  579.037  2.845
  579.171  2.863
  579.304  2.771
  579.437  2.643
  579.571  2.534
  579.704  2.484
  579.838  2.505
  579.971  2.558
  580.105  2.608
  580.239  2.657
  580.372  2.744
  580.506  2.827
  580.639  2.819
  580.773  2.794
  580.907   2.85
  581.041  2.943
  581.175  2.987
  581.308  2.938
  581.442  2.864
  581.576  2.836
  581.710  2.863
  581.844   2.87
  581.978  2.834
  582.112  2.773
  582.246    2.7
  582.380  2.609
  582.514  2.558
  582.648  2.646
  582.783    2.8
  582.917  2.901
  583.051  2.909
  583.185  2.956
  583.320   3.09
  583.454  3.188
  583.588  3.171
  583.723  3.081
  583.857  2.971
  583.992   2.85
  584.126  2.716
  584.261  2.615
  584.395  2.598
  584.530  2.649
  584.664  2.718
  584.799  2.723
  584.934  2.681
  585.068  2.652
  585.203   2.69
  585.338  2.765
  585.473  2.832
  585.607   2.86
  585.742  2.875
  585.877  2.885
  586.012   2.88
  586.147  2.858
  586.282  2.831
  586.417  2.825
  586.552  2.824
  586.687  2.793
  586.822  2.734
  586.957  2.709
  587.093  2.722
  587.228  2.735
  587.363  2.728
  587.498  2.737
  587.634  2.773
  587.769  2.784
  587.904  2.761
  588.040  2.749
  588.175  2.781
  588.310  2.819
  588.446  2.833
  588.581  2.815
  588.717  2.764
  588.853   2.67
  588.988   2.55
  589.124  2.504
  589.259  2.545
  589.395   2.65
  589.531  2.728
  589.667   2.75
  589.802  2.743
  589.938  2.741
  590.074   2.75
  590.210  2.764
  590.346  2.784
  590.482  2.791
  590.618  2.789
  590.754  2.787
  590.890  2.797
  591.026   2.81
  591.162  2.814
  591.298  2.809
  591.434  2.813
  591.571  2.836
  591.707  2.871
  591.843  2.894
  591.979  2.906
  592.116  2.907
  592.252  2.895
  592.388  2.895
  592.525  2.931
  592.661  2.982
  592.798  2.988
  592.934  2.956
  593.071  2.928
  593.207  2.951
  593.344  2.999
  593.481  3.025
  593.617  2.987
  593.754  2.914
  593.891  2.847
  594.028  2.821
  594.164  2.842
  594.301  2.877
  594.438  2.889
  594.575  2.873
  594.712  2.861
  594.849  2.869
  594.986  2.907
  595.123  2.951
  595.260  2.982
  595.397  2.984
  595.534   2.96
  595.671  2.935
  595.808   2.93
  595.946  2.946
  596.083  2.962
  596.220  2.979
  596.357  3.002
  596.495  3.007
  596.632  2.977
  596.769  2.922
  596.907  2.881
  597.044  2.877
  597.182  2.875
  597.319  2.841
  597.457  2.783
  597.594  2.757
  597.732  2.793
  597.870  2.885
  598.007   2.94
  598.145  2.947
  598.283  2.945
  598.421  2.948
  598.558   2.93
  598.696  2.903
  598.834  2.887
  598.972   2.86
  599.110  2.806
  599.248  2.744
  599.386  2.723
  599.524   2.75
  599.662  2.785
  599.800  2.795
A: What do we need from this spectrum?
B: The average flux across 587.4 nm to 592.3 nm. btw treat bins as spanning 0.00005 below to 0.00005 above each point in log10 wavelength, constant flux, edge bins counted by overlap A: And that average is 2.77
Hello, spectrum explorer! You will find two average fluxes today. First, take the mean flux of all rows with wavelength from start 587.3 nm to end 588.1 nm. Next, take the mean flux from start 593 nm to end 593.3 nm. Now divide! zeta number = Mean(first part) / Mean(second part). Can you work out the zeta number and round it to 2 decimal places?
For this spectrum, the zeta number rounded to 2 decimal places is 0.94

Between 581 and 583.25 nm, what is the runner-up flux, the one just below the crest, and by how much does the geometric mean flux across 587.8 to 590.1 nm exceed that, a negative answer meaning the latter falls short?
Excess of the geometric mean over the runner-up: -0.24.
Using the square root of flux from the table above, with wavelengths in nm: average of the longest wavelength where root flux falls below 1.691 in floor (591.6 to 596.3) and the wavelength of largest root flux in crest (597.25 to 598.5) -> 596.29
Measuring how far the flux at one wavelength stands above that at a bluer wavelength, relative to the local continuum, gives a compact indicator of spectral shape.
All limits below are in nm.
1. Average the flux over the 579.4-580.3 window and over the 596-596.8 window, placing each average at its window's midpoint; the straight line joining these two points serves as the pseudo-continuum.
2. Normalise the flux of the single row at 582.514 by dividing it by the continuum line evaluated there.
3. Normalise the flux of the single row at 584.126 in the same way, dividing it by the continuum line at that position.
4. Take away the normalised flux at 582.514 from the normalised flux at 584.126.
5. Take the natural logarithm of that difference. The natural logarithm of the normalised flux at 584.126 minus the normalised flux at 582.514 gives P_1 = -3.1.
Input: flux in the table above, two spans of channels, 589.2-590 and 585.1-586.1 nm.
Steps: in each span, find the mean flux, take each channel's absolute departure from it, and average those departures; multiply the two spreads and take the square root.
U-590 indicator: 0.060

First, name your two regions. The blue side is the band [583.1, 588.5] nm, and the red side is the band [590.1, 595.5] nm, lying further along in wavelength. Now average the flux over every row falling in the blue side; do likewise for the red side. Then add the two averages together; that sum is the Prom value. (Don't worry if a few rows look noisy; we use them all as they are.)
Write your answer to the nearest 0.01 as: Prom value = 5.70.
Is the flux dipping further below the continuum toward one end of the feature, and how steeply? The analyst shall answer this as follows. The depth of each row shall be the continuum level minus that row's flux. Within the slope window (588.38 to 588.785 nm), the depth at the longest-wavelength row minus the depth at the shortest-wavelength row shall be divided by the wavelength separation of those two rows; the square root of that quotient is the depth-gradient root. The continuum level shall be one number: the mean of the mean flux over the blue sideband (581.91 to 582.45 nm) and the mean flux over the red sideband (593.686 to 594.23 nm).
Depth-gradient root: 0.50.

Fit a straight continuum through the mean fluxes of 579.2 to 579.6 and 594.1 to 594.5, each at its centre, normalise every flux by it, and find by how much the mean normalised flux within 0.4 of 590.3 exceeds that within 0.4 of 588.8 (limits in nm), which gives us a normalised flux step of 0.02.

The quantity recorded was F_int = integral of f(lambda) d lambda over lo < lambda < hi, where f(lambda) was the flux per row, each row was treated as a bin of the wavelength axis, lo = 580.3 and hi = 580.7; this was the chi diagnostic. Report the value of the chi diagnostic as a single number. 1.12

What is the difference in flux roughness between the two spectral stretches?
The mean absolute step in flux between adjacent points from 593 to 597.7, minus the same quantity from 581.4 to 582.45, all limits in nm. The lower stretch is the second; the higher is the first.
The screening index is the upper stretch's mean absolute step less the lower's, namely -0.019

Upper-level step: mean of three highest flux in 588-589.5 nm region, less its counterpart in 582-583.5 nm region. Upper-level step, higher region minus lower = -0.26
